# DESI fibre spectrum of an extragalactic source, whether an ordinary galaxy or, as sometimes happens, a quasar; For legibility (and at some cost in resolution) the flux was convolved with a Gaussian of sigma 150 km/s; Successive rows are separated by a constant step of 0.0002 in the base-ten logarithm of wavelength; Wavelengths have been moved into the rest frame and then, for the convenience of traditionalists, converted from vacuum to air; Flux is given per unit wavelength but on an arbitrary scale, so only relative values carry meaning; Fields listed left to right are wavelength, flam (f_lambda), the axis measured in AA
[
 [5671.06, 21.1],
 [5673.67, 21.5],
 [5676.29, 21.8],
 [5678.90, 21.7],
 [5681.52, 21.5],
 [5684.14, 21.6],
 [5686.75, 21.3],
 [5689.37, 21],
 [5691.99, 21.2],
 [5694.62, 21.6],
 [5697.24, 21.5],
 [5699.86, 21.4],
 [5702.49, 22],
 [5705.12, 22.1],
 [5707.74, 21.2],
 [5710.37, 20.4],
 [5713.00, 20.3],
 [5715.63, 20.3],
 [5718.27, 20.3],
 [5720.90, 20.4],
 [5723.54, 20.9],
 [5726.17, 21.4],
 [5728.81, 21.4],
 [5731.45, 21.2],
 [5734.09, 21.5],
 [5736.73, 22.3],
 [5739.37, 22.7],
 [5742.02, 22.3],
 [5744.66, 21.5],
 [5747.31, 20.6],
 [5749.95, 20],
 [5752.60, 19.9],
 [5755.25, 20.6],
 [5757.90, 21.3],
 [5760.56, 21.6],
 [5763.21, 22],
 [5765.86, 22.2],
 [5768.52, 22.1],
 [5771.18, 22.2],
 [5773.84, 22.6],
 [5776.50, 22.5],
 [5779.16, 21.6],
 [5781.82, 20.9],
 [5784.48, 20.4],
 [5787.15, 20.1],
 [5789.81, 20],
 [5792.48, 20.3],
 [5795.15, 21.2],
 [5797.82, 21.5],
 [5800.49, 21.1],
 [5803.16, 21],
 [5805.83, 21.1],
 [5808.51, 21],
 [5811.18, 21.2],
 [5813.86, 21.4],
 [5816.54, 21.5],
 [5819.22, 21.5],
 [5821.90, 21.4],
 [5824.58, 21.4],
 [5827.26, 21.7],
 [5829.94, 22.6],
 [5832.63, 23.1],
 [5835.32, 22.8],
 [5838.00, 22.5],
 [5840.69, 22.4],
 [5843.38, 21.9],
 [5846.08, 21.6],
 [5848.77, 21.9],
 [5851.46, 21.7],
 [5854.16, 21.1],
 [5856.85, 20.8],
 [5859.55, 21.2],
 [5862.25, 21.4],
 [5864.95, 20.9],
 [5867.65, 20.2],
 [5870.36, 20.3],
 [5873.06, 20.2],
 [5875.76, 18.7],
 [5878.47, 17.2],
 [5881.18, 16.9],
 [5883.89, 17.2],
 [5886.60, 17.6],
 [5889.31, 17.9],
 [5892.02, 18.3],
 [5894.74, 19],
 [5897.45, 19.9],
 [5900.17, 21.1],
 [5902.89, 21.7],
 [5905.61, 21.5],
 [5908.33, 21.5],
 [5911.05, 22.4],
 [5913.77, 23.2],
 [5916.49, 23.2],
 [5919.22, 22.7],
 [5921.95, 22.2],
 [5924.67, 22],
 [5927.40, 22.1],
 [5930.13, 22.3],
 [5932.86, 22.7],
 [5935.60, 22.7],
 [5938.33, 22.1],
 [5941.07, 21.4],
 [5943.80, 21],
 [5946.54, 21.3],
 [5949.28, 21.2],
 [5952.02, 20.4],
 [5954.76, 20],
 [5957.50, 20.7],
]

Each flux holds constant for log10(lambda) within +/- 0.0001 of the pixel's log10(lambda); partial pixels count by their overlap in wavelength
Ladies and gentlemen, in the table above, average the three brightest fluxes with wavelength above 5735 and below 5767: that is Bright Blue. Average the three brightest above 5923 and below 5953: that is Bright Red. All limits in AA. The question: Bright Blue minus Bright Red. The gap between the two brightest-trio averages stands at -0.13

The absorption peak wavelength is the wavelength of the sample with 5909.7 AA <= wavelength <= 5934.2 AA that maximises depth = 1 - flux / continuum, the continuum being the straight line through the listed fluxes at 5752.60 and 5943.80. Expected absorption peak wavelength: 5924.67 AA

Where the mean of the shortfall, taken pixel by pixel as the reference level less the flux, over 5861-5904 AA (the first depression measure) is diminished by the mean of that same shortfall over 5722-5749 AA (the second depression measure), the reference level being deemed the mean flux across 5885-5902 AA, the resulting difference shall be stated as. 2.3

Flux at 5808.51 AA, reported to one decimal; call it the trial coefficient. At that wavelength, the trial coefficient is 21.0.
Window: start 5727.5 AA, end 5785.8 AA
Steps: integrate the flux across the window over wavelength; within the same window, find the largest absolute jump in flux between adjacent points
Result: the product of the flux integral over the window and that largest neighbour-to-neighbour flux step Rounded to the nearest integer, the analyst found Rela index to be 1129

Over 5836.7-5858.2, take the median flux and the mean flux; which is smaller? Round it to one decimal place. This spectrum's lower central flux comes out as 21.7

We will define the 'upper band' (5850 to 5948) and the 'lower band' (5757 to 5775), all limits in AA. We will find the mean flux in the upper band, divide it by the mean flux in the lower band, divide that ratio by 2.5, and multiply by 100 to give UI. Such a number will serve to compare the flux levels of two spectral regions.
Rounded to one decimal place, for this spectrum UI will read 37.8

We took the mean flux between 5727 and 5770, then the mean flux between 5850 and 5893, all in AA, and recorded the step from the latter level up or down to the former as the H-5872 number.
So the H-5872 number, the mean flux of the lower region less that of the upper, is 2.0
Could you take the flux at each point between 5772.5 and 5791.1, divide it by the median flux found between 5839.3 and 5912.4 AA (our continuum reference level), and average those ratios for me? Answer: 1.01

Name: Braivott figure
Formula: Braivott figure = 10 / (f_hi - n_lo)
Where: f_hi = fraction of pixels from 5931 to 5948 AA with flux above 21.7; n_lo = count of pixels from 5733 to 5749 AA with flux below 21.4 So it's -20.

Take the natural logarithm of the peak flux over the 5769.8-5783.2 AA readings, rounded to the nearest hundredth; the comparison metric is 3.12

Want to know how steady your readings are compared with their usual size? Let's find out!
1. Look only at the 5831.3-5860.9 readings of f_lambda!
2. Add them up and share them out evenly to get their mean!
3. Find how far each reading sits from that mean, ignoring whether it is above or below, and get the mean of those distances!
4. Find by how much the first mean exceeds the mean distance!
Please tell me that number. 21.3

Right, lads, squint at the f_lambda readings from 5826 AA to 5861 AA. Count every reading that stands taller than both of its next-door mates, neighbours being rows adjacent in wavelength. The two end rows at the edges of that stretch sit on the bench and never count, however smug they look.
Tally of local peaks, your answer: 2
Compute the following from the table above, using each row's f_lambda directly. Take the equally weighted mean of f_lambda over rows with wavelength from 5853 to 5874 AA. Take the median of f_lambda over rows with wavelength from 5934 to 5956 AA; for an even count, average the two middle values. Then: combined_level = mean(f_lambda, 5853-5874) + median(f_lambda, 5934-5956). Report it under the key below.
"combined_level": 42.0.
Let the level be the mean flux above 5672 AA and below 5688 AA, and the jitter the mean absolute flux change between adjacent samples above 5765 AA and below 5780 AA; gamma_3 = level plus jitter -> 21.9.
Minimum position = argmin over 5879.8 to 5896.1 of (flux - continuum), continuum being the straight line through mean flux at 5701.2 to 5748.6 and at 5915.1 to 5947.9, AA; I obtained 5881.18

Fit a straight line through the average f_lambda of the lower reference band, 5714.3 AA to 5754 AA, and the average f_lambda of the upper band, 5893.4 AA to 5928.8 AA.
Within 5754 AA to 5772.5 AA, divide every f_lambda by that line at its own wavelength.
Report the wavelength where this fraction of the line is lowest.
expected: 5755.25 AA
